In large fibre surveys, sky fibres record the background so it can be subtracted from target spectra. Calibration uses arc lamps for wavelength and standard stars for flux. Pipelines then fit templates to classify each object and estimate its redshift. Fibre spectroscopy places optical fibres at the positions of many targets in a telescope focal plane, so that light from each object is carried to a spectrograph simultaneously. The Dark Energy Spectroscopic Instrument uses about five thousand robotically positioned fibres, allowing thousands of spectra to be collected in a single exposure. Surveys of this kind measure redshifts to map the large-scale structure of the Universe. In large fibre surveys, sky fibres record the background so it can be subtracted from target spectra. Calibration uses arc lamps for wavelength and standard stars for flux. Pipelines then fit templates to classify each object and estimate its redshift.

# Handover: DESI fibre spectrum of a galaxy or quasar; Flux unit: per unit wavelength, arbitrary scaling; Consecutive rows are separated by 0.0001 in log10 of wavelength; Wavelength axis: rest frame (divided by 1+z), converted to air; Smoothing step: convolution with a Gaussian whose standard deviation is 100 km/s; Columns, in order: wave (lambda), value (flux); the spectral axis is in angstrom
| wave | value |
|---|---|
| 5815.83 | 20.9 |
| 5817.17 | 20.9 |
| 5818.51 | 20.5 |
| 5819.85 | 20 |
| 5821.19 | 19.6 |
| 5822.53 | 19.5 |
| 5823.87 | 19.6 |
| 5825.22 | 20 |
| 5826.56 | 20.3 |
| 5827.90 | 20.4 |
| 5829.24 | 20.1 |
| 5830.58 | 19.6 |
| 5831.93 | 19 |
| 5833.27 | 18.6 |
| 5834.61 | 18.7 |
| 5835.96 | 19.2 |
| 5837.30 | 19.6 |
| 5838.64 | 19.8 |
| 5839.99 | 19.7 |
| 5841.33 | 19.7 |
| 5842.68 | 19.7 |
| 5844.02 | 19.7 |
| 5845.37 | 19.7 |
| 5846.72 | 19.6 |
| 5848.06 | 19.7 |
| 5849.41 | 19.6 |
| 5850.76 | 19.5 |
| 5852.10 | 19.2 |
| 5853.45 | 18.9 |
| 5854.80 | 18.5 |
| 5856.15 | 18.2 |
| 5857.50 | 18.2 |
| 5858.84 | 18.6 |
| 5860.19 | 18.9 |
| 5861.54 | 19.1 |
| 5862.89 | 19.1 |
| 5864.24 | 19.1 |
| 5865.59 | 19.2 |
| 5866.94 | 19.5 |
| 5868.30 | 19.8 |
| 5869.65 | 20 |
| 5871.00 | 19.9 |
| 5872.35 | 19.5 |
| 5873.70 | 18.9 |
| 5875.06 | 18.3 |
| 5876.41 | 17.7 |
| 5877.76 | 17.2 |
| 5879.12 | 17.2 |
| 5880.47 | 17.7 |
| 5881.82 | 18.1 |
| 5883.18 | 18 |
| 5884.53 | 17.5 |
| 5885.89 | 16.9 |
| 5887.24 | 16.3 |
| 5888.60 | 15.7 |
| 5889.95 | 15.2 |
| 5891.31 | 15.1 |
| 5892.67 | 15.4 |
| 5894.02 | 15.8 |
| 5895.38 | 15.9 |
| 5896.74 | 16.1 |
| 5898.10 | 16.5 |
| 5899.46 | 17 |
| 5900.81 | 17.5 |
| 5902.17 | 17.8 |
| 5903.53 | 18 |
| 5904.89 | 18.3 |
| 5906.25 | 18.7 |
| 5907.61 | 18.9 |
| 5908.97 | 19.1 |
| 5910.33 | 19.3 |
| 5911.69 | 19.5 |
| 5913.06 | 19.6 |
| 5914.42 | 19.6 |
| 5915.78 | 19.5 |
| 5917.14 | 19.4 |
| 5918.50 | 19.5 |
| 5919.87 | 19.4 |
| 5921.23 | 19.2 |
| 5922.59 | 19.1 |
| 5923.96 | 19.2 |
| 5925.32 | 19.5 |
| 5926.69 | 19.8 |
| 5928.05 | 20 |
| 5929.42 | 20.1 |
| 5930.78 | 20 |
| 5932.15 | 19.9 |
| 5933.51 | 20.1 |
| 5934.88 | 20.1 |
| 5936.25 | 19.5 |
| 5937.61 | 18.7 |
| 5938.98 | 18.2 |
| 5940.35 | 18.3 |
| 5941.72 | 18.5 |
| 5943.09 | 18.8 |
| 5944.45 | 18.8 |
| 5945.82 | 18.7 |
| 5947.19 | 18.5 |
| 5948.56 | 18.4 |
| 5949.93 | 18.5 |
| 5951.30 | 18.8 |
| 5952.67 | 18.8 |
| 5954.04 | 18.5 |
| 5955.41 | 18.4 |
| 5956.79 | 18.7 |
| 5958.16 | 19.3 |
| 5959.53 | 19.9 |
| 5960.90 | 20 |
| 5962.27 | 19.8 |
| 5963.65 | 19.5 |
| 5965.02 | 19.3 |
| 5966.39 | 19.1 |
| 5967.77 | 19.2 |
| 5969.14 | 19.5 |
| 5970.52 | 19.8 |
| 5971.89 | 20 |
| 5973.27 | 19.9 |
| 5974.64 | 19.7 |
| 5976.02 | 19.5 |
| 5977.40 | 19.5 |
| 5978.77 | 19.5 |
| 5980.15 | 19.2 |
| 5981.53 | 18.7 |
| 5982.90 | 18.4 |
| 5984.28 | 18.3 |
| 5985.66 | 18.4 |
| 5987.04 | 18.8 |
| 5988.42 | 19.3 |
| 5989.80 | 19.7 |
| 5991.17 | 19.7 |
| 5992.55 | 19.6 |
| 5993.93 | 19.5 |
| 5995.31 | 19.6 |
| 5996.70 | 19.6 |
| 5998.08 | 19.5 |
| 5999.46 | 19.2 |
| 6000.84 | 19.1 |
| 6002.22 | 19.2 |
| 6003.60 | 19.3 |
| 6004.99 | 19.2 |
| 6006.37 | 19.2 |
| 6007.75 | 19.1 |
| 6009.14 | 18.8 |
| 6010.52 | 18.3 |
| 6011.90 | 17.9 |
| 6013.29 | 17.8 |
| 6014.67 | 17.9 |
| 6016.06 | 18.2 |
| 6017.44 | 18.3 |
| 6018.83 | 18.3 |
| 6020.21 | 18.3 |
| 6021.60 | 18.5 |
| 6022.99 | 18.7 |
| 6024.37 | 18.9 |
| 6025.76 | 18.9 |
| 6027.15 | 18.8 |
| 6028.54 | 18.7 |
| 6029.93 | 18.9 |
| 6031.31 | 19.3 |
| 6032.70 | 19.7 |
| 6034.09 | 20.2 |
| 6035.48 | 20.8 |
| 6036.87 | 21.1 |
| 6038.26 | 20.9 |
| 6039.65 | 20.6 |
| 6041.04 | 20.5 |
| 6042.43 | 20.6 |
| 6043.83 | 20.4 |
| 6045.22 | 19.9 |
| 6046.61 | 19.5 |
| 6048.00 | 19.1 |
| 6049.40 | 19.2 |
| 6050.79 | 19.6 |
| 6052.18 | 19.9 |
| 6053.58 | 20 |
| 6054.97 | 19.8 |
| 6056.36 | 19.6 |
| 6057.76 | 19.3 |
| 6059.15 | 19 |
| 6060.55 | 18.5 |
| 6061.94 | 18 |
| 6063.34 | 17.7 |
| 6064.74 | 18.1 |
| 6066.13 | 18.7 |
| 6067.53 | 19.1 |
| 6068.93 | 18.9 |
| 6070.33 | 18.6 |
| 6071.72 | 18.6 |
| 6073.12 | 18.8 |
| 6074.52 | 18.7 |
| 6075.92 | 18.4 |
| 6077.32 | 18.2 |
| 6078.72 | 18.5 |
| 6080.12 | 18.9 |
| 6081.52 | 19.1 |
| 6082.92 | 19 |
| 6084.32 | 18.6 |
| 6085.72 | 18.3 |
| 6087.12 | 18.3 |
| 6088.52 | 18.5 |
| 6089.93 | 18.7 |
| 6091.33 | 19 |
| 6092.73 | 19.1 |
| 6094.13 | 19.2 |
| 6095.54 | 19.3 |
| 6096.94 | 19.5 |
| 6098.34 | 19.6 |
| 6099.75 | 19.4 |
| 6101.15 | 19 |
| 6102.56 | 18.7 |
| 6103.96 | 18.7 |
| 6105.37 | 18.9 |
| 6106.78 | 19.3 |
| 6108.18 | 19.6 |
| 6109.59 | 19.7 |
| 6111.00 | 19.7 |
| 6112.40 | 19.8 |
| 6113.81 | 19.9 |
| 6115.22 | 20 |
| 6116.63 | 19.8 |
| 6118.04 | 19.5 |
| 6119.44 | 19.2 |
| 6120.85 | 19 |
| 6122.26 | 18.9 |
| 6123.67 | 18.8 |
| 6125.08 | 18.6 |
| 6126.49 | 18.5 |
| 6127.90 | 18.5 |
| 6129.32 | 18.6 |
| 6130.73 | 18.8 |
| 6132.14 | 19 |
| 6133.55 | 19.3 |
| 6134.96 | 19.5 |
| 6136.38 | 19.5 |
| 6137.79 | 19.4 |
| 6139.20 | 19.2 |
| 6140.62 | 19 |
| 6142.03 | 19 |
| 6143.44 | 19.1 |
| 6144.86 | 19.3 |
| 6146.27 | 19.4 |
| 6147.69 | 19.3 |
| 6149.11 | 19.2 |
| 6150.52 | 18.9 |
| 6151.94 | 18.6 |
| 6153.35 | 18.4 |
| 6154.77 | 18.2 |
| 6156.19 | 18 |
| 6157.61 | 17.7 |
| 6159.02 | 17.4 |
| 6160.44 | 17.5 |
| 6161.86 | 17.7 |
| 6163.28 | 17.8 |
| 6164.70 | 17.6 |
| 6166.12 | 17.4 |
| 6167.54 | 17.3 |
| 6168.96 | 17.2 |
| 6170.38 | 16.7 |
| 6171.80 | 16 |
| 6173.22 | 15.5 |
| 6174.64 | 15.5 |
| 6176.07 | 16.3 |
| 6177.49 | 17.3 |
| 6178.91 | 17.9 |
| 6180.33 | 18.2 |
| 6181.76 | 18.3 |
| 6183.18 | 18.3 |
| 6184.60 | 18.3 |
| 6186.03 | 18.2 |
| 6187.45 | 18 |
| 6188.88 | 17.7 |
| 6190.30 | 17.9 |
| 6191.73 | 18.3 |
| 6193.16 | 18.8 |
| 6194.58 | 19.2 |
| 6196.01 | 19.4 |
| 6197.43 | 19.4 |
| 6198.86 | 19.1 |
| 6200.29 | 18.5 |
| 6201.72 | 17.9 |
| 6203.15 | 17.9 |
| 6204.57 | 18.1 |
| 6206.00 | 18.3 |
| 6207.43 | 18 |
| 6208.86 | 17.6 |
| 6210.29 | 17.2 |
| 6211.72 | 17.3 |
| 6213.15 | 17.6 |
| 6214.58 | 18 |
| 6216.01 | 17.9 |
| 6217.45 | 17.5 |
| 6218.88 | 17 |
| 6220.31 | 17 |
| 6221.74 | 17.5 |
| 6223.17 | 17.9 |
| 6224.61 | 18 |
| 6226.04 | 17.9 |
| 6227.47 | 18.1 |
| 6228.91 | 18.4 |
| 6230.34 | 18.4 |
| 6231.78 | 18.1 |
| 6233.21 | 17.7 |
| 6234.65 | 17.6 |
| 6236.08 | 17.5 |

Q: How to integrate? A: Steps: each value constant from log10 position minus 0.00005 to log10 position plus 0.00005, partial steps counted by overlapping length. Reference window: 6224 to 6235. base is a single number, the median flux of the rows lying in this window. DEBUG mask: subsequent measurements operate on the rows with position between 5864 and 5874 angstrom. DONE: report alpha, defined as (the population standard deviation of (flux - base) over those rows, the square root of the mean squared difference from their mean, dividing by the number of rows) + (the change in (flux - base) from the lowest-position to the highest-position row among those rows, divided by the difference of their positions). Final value 0.35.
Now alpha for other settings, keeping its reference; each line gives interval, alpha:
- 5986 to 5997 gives 0.36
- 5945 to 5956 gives 0.12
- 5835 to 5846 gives 0.23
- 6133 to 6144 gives 0.17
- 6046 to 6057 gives 0.31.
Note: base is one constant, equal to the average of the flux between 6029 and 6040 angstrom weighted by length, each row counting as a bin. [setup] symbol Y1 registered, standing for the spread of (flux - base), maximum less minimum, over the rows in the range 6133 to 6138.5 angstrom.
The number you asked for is 0.2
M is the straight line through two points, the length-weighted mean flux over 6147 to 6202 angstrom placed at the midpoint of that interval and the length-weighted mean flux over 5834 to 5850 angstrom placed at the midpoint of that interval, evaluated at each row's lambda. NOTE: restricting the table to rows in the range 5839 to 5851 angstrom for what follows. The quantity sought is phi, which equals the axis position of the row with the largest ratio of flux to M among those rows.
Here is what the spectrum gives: 5848.06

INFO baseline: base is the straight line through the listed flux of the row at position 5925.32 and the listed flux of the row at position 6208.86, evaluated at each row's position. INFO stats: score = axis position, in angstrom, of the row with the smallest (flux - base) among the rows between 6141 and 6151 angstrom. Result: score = 6150.52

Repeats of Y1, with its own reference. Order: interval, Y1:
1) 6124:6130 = 0.1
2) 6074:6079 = 0.5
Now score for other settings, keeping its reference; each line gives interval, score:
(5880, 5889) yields 5888.60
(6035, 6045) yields 6043.83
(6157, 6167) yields 6159.02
